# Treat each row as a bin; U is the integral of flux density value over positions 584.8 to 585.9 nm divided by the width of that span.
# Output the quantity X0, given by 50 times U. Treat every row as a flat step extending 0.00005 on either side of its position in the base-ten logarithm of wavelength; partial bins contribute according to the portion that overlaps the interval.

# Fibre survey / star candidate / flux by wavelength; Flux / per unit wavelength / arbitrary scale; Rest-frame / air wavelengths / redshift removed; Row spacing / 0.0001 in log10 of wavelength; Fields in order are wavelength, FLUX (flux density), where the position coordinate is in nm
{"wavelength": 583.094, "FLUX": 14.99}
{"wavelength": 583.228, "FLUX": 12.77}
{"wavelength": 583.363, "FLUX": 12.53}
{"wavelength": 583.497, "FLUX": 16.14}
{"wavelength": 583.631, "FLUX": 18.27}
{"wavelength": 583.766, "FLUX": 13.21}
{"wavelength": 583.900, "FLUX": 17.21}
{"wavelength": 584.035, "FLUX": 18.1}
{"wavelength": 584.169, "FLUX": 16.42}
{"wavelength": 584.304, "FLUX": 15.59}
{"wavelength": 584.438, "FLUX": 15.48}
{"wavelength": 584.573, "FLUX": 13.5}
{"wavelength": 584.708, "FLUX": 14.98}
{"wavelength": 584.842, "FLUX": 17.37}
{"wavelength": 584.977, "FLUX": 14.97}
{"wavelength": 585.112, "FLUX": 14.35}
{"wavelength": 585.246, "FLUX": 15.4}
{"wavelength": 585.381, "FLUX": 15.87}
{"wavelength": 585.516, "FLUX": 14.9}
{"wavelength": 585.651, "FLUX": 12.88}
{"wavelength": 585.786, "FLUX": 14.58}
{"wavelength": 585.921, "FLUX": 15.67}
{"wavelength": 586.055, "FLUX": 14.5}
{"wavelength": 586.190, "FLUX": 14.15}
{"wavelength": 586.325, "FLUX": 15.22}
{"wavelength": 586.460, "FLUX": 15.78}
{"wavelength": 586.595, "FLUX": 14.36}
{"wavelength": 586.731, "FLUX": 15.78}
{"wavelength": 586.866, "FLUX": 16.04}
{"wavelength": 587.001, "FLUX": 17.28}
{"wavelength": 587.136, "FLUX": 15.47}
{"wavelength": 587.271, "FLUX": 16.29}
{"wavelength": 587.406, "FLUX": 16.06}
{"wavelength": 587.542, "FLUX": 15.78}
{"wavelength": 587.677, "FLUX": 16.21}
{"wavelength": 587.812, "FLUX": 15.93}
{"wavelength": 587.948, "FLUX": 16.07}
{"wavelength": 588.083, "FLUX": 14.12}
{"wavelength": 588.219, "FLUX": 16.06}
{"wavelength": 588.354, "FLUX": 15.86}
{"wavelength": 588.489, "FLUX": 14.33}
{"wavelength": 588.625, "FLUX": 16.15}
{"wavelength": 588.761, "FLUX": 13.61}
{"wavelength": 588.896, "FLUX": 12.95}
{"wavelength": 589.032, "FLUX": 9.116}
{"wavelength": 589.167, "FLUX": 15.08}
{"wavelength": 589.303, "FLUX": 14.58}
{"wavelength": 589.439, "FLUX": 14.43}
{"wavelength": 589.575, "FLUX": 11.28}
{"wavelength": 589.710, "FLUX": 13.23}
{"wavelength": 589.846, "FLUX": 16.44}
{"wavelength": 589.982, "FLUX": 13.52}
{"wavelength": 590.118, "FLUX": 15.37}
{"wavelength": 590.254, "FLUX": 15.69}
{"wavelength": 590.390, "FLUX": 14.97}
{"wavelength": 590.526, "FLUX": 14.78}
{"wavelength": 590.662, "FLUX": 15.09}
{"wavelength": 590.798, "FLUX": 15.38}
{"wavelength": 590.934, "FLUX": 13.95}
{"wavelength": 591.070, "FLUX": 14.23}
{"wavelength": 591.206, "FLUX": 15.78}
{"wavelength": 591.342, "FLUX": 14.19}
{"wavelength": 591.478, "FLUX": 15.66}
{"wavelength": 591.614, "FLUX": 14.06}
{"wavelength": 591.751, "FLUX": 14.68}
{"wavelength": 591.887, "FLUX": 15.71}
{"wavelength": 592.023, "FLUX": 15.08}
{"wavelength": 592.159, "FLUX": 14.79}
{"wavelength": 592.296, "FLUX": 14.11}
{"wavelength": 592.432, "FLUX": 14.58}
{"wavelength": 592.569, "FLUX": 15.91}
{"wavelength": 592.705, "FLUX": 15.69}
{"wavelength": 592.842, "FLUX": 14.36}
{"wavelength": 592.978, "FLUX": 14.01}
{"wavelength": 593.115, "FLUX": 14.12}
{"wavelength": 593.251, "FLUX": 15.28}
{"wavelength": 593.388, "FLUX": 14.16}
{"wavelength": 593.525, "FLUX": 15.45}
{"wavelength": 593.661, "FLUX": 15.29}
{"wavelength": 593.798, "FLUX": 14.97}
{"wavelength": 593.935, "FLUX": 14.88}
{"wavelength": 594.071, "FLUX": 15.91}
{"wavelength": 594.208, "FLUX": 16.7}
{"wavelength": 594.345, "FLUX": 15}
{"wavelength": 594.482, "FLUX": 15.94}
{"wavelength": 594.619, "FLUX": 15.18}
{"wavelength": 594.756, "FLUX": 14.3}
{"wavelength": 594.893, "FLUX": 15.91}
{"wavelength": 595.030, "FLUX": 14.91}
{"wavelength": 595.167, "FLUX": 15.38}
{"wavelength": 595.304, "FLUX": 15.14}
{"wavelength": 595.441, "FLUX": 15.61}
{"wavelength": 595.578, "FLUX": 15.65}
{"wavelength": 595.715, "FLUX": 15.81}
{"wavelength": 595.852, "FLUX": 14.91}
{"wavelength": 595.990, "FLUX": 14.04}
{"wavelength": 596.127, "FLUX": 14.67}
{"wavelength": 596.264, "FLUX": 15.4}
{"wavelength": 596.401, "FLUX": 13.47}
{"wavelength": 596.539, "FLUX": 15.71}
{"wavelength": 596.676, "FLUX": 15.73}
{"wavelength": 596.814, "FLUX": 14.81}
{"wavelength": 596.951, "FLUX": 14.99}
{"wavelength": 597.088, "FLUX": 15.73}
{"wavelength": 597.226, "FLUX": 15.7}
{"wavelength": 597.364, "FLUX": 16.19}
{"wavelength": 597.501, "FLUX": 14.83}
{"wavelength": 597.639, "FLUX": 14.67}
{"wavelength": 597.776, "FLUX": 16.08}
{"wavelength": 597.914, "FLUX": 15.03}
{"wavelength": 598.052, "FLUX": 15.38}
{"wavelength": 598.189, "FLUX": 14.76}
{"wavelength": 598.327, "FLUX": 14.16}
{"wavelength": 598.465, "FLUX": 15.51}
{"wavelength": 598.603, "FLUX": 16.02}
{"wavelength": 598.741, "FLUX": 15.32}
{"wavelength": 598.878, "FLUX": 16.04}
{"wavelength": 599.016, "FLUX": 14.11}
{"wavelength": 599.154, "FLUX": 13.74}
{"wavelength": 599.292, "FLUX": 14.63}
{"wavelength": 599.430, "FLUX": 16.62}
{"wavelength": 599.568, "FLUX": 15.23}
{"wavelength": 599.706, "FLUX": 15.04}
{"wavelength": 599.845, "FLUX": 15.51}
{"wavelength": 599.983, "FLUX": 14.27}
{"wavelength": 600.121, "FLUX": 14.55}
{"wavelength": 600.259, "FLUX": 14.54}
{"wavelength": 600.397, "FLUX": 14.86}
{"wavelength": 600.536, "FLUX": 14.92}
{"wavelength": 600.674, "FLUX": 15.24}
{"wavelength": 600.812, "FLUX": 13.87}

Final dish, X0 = 750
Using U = 15.00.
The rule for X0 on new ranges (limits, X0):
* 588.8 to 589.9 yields 668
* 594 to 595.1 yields 774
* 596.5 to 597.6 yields 772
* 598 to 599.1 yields 757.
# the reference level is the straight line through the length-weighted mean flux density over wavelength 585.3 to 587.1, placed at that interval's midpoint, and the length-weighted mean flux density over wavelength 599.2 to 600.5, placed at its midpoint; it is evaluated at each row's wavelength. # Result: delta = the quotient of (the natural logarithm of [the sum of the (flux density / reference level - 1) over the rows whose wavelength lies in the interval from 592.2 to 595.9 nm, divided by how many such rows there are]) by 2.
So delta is -2.6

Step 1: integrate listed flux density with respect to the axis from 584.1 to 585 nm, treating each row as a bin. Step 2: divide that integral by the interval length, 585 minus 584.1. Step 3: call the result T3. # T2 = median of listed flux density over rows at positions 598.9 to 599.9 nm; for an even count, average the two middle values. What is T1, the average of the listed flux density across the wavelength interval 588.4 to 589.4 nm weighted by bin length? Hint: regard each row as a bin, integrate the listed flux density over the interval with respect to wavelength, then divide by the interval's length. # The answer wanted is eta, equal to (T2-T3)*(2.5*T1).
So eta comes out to -16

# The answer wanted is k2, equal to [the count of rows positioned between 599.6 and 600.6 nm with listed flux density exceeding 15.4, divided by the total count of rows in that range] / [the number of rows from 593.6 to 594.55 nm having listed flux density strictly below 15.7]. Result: 0.036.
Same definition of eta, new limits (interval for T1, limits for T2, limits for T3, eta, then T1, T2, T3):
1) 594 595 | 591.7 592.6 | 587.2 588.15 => -39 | 15.5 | 14.8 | 15.8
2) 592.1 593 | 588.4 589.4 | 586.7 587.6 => -66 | 14.8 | 14.3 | 16.1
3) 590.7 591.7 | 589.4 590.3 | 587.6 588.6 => -41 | 14.8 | 14.4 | 15.5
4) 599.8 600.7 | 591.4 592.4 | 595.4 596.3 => -13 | 14.8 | 14.8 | 15.1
